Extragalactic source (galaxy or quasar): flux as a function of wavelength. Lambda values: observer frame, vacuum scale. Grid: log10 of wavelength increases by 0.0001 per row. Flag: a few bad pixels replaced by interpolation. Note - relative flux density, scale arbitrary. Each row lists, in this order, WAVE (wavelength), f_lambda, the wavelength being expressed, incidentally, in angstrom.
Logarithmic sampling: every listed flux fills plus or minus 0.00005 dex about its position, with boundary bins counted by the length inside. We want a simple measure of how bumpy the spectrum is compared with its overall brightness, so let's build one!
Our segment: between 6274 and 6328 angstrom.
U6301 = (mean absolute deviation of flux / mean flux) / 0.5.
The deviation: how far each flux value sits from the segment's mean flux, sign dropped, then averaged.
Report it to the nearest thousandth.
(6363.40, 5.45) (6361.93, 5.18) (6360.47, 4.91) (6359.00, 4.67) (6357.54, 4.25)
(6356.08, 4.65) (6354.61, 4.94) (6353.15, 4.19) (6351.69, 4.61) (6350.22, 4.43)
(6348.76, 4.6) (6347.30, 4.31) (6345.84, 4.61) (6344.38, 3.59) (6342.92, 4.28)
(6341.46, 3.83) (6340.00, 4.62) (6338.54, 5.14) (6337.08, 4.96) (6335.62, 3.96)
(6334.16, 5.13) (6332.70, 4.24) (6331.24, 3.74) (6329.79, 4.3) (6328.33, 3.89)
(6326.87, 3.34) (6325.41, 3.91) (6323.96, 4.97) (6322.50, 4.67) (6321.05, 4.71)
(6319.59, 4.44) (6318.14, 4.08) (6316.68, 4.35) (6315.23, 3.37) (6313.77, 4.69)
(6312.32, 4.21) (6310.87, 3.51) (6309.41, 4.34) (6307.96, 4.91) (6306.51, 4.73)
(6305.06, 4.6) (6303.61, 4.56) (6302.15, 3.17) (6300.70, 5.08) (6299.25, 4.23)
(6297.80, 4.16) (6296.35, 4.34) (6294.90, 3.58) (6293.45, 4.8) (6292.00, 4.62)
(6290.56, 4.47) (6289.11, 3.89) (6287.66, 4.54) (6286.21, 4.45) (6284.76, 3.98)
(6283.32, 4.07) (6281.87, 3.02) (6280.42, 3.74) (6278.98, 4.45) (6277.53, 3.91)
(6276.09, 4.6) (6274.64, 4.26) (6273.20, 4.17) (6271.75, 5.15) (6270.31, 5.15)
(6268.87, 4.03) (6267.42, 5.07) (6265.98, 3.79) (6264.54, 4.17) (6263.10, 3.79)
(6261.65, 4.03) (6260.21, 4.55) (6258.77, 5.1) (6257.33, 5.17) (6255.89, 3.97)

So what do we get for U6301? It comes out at 0.194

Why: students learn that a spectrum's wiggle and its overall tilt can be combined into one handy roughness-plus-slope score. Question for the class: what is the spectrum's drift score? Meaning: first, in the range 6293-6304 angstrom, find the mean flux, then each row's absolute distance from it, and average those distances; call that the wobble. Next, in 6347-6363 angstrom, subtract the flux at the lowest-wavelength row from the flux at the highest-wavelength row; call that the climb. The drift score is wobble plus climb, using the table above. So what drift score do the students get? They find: 1.3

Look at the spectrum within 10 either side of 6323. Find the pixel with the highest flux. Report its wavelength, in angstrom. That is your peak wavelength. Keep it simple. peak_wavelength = 6323.96 angstrom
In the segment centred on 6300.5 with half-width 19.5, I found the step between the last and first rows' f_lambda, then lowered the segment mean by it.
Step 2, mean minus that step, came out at 2.8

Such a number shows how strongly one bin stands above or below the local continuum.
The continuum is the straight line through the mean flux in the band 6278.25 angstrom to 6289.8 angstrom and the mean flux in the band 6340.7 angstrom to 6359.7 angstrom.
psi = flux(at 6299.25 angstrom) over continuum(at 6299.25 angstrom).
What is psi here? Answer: 1.03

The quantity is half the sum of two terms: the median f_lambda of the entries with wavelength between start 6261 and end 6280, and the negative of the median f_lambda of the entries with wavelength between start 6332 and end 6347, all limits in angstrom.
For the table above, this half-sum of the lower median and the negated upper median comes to -0.14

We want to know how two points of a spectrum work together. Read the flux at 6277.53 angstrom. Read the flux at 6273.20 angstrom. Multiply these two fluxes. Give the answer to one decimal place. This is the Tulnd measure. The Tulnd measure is 16.3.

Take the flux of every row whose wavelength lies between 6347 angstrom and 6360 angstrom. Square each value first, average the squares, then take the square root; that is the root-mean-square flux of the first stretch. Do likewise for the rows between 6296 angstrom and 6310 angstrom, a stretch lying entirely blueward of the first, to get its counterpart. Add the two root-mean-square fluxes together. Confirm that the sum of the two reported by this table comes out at 8.96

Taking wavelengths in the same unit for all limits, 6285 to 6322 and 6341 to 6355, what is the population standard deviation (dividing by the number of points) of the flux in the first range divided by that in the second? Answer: 1.26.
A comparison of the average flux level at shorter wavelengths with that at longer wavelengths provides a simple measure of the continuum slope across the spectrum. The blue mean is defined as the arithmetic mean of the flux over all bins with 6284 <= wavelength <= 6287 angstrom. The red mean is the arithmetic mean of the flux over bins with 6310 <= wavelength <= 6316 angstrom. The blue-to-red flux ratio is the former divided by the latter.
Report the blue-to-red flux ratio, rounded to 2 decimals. 1.07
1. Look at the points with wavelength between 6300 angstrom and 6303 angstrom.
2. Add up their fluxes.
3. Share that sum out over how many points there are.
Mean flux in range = 4.12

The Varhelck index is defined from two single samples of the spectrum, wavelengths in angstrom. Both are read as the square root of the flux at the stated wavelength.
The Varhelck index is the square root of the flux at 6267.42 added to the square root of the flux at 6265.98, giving 4.20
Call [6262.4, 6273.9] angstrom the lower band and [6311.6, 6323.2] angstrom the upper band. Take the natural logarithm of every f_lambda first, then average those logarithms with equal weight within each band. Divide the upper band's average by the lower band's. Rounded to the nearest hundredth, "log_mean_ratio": 0.99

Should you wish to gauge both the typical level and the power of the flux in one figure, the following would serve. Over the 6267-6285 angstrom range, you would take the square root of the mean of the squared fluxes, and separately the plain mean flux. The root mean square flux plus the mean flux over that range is 8.59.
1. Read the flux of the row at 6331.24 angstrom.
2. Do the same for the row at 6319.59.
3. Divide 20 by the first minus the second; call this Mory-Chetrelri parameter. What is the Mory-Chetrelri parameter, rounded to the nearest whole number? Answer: -29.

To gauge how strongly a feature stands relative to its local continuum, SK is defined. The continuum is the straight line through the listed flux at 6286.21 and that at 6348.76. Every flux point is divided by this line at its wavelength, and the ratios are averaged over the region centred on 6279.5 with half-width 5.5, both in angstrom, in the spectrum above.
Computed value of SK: 0.90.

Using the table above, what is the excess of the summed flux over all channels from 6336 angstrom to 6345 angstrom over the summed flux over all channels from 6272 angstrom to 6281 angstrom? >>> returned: 1.3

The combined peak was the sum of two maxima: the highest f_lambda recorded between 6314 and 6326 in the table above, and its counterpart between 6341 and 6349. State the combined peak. 9.6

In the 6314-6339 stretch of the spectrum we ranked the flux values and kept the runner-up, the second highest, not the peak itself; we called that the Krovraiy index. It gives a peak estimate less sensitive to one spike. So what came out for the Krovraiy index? 5.13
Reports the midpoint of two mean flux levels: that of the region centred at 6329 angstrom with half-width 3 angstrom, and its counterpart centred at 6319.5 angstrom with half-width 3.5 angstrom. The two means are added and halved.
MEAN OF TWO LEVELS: 4.1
